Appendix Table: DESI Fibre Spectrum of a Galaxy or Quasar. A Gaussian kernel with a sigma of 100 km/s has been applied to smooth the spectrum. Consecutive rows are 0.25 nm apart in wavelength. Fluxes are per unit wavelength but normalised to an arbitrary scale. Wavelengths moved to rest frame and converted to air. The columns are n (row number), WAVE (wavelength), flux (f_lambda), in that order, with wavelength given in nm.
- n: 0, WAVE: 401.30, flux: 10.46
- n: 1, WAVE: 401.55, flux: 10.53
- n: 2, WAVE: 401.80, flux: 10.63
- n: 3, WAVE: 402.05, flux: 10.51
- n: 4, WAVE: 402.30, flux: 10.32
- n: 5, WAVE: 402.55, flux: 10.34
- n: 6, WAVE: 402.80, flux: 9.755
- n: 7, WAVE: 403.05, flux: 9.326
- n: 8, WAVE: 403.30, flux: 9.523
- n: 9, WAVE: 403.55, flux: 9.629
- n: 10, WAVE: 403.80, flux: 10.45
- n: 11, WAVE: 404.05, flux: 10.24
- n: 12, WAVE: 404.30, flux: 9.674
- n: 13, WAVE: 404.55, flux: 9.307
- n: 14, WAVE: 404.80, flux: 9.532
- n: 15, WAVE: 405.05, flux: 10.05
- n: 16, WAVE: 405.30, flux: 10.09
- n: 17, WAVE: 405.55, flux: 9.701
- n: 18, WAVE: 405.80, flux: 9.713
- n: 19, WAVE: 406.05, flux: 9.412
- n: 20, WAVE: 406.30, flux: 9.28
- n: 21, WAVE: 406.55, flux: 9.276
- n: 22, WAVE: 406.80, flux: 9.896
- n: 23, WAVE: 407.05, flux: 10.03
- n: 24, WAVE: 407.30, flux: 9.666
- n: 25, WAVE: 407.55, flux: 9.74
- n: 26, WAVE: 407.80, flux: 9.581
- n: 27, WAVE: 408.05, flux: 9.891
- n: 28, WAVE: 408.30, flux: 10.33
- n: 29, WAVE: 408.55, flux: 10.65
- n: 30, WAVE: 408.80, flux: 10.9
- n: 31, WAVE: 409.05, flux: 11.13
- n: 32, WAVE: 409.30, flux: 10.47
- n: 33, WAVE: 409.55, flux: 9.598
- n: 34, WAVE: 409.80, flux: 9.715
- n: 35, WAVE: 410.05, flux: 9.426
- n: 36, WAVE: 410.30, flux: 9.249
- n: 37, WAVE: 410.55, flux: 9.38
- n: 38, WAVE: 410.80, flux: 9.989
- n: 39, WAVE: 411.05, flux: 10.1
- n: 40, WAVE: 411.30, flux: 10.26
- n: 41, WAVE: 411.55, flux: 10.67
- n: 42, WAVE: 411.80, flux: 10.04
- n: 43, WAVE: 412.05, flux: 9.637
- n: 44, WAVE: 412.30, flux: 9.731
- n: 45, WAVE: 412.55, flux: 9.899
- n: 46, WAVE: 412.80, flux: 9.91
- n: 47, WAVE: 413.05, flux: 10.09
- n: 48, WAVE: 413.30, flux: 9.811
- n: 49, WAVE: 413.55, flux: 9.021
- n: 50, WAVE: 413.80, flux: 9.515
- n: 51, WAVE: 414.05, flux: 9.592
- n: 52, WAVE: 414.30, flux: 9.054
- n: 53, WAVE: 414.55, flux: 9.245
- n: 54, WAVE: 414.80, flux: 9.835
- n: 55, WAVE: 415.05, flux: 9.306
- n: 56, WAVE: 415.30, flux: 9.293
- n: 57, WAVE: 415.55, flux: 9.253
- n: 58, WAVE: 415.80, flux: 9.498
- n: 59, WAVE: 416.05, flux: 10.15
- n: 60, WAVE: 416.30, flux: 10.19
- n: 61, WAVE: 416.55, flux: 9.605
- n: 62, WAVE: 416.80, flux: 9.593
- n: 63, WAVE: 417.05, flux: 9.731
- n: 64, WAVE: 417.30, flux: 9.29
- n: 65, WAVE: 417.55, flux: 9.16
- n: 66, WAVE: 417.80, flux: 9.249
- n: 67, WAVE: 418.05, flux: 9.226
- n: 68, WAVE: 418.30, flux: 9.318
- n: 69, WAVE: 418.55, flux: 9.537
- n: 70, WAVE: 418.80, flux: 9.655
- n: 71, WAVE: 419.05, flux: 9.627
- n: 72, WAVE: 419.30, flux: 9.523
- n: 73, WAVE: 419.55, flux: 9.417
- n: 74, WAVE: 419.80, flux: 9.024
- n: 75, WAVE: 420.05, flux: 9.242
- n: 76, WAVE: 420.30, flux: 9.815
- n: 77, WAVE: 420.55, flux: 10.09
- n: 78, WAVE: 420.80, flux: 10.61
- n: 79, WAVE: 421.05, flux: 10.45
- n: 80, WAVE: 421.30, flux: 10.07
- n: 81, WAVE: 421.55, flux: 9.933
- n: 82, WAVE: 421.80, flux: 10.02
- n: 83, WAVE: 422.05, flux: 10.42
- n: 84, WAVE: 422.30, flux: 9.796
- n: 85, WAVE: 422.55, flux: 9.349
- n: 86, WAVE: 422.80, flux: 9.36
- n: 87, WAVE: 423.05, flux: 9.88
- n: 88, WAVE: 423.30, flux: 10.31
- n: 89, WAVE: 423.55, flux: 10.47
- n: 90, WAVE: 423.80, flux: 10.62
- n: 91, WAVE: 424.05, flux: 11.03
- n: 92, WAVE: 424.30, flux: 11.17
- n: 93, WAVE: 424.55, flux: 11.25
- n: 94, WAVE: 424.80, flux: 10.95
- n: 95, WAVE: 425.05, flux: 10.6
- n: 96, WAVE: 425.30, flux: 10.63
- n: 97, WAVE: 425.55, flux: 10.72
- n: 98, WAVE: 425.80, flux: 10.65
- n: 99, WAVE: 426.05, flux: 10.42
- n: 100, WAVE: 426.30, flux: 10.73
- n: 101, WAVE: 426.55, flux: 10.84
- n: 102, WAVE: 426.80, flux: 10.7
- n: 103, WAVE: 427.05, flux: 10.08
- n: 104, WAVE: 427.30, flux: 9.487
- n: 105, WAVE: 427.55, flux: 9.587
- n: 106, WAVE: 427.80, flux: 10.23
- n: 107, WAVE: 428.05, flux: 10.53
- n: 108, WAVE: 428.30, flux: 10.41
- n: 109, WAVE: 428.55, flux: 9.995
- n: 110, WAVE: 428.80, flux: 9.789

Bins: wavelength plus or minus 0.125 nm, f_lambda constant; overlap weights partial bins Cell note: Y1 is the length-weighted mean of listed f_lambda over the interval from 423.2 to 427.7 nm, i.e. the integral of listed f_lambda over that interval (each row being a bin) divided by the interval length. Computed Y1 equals 10.6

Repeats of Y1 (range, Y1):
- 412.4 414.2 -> 9.7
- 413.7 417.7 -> 9.5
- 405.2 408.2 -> 9.7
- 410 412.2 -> 9.9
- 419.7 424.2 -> 10.0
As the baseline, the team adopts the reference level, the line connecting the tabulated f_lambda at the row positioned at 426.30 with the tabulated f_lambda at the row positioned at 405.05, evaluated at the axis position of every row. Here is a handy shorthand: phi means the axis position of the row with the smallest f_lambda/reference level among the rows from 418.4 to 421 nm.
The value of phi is 419.80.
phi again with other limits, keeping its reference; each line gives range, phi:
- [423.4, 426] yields 423.55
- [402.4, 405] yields 404.55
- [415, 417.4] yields 417.30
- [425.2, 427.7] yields 427.30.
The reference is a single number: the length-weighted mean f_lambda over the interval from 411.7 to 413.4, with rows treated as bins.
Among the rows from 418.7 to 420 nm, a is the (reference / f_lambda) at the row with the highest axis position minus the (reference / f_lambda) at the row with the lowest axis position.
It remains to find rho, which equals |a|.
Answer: 0.07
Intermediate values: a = 0.07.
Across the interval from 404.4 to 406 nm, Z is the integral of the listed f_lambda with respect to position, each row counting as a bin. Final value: 15.5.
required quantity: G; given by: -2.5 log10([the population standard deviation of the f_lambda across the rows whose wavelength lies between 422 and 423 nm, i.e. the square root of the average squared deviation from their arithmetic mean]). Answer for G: 0.9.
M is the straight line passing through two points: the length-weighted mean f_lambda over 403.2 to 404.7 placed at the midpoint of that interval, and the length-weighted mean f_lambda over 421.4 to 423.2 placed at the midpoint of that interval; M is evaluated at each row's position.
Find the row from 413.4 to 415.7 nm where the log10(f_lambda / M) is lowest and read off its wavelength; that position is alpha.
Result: 413.55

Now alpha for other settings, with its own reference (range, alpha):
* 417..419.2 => 417.55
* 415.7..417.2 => 415.80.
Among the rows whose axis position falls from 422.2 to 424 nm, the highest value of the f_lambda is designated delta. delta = 10.62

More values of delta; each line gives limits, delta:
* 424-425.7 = 11.25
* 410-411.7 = 10.67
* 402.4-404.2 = 10.45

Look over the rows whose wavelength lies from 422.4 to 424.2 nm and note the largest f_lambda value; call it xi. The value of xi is 11.03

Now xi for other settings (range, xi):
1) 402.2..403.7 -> 10.34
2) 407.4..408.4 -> 10.33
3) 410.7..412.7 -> 10.67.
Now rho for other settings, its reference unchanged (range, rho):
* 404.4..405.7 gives 0.04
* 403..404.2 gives 0.09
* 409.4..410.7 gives 0.02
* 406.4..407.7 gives 0.05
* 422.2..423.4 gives 0.05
